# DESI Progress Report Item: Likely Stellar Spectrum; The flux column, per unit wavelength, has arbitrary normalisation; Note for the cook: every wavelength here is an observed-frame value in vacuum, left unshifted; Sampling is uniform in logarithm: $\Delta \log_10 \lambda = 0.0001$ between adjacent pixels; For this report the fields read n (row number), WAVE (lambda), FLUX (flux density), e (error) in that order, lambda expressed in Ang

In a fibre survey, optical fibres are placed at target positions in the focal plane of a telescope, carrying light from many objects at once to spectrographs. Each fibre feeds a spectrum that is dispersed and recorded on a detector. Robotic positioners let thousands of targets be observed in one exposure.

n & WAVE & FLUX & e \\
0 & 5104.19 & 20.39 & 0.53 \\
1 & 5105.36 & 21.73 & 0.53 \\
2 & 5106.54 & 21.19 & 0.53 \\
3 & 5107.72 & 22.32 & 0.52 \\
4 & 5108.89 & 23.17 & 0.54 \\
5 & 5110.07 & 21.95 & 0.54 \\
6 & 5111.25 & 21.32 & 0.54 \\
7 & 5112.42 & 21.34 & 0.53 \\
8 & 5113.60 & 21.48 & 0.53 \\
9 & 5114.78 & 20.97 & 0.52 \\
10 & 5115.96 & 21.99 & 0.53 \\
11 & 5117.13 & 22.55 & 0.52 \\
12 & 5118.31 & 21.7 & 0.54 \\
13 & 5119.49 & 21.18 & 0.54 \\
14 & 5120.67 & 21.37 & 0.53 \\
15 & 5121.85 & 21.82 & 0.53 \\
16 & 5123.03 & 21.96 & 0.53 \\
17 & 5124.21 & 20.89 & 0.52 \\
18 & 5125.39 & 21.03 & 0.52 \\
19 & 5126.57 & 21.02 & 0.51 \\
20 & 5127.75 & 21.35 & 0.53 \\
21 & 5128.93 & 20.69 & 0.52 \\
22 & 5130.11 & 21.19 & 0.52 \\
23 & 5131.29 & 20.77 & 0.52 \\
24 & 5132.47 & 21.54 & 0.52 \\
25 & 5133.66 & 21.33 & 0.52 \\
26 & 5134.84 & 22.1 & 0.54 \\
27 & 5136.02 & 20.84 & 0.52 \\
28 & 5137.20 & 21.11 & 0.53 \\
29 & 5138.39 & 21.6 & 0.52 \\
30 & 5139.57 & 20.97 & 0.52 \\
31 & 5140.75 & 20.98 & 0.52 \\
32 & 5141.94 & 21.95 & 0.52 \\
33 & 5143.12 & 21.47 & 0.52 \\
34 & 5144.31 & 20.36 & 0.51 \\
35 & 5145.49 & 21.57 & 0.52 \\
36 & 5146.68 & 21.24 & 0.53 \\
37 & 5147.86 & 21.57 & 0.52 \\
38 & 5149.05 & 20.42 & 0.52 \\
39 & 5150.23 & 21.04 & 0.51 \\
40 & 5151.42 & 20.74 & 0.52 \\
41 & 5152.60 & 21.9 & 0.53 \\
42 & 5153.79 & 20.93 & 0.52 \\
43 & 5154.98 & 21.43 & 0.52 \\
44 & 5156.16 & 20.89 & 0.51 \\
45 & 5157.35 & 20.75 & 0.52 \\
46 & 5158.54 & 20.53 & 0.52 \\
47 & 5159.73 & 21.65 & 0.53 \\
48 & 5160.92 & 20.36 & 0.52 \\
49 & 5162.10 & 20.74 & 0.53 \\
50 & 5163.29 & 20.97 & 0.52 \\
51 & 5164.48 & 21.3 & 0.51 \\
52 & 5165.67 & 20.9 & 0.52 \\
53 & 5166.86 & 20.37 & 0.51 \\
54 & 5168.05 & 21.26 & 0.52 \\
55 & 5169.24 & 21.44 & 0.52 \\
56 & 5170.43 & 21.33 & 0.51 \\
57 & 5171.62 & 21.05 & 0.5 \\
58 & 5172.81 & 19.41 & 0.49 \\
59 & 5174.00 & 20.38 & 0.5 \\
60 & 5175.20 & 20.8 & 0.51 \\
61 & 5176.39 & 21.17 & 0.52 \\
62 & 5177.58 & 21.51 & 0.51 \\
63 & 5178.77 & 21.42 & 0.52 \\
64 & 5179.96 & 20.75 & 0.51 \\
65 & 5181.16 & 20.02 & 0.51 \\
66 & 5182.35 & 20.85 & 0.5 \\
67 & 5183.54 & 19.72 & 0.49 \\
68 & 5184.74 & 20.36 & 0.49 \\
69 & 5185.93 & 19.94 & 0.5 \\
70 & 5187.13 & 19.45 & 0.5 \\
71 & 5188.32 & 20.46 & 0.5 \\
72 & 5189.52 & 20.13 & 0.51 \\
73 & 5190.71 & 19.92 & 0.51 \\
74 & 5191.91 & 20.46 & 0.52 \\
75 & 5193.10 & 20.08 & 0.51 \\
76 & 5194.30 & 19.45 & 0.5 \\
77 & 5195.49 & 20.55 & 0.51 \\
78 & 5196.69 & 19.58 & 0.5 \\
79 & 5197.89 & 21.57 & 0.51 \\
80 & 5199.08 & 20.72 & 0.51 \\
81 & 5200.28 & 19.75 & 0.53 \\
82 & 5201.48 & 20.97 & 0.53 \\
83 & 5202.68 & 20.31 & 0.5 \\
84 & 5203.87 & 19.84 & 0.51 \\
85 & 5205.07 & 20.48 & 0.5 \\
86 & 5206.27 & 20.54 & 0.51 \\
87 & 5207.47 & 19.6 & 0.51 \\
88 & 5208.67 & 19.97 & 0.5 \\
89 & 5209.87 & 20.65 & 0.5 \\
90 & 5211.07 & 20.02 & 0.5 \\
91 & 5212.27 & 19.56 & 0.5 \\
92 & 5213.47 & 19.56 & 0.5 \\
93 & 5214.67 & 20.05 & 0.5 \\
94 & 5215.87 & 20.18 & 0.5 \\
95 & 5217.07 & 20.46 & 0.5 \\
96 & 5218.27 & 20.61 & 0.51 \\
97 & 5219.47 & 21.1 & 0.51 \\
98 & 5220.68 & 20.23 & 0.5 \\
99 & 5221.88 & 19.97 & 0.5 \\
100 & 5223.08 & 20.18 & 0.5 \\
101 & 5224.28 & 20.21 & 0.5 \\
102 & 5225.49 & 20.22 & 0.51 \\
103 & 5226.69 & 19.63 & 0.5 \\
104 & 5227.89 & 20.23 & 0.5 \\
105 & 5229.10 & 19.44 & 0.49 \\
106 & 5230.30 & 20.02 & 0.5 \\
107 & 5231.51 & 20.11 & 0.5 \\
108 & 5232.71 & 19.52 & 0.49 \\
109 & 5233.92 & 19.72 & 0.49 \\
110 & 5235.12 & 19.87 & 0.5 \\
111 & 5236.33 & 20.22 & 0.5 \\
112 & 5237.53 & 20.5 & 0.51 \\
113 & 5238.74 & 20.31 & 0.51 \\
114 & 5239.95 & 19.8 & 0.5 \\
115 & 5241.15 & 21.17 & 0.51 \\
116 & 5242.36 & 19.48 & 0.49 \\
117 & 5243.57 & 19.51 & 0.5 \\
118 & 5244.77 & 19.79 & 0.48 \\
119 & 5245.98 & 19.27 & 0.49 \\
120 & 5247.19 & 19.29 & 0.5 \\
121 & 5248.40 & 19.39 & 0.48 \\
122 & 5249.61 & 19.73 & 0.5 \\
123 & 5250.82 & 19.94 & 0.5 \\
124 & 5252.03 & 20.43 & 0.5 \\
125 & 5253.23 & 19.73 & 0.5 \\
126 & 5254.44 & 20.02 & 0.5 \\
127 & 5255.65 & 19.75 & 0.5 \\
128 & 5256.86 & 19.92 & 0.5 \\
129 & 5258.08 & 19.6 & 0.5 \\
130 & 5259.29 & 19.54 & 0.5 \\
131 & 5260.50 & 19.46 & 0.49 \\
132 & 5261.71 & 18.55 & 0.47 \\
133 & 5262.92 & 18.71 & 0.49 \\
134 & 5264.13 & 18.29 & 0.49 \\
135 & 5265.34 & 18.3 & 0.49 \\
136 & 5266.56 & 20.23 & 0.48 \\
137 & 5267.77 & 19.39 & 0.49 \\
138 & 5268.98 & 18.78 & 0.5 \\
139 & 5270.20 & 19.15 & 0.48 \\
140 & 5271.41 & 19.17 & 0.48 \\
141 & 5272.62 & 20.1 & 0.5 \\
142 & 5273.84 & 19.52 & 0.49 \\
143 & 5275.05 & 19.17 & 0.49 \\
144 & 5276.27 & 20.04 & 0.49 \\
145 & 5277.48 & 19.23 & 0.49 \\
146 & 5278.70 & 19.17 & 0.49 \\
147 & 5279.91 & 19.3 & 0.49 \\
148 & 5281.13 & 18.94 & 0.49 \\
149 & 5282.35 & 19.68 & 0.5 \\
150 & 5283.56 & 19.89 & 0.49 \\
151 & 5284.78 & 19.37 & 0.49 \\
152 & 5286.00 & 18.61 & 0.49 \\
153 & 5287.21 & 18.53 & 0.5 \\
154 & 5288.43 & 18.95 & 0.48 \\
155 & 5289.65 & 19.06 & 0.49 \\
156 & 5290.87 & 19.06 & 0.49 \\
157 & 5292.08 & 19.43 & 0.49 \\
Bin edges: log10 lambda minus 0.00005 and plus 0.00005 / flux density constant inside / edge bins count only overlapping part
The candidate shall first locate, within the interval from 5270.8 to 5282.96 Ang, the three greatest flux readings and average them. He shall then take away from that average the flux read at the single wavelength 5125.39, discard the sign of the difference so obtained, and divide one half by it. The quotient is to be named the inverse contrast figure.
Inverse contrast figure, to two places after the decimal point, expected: 0.46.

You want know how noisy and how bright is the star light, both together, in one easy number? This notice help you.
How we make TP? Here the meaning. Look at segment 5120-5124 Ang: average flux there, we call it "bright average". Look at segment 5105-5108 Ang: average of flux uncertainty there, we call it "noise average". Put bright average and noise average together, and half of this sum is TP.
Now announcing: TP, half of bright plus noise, 11.1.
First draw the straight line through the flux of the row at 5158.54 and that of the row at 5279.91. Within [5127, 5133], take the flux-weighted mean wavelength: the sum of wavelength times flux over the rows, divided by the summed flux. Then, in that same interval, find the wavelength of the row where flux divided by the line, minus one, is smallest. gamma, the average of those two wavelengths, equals 5129.5 Ang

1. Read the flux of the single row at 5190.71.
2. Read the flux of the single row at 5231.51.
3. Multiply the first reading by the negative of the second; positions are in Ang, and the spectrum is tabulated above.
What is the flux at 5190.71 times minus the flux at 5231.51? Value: -401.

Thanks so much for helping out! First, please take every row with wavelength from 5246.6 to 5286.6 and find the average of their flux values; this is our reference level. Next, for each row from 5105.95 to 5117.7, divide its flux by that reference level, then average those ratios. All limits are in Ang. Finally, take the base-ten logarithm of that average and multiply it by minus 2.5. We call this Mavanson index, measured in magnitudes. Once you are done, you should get -0.128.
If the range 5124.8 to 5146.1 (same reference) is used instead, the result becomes -0.097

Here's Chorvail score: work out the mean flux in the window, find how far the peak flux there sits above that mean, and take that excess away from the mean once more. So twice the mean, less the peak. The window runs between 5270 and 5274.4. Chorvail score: 18.9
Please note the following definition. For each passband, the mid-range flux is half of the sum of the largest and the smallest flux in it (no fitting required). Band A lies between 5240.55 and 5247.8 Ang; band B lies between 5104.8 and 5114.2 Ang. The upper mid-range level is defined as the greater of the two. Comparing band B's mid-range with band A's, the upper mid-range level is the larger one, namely 22.2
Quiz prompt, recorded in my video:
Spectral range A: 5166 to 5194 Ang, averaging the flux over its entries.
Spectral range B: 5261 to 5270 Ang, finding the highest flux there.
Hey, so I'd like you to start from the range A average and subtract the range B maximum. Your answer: 0.3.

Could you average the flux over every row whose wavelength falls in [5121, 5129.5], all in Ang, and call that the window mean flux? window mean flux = 21.3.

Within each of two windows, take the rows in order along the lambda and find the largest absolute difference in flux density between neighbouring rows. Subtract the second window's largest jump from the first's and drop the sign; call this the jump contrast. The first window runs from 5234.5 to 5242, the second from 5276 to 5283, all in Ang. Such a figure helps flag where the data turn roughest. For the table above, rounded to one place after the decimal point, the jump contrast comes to 0.6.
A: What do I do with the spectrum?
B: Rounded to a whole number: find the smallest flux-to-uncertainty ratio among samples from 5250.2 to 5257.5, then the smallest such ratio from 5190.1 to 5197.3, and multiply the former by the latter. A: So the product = 1535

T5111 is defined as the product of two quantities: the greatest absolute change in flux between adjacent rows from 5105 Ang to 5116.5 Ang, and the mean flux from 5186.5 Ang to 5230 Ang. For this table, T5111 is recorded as 25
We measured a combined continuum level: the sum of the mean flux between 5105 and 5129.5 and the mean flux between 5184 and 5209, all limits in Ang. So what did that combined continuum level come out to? 41.8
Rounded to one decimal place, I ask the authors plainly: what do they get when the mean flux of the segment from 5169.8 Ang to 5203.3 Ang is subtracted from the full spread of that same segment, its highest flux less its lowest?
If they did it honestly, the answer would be -18.3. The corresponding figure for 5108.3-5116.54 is -19.5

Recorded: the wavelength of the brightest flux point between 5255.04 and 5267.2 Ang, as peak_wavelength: 5266.56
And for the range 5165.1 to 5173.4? 5169.24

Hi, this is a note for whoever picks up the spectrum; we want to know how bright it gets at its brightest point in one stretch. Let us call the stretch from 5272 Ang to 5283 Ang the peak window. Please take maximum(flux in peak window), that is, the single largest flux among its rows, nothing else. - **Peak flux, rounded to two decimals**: 20.10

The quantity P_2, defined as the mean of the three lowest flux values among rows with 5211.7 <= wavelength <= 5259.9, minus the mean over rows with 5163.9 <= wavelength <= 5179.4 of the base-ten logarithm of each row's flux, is 18.0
